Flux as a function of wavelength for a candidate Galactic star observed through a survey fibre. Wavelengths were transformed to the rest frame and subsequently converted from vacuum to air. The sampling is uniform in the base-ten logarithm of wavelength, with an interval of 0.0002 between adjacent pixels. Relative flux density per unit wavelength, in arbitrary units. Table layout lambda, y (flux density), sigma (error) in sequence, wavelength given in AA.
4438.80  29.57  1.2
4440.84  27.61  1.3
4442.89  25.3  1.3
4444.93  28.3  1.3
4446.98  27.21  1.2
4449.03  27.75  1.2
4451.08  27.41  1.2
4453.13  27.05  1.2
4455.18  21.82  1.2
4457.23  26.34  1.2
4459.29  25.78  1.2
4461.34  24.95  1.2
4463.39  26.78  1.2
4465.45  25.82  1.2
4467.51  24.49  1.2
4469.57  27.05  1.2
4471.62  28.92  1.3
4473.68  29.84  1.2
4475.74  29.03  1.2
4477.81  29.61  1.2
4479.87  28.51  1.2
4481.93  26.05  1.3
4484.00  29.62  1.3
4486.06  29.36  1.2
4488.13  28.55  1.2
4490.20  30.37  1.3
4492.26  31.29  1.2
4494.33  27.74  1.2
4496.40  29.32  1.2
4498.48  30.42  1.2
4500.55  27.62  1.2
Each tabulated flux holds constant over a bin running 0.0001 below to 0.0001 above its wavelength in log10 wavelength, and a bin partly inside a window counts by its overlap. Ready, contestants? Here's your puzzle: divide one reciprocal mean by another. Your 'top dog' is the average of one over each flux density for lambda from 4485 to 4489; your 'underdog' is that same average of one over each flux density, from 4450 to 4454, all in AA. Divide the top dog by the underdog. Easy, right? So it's 0.94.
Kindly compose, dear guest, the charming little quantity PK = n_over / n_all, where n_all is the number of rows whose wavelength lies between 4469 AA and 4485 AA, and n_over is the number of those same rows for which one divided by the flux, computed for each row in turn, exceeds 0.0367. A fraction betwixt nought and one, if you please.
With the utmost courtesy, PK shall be 0.25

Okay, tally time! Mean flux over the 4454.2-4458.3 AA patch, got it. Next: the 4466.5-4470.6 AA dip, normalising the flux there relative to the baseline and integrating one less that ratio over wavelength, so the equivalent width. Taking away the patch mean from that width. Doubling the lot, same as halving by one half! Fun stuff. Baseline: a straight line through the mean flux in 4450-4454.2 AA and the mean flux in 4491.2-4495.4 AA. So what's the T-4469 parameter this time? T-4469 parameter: -47.5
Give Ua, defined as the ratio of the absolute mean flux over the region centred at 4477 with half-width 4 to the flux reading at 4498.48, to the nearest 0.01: 0.96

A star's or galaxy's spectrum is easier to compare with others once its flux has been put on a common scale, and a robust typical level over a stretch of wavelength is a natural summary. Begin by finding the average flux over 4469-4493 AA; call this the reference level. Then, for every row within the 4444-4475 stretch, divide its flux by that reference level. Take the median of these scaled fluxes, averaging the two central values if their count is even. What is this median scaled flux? 0.93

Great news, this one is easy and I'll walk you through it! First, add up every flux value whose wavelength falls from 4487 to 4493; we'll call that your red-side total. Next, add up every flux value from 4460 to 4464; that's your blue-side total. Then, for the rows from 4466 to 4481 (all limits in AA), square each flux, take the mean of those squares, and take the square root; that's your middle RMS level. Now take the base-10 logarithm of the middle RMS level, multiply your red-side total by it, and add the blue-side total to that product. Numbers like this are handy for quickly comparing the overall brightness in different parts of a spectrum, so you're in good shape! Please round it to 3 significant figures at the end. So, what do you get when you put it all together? 183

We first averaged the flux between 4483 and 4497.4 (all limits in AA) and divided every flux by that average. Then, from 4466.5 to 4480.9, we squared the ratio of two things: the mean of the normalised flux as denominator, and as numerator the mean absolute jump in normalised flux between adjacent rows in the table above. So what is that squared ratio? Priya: 0.0021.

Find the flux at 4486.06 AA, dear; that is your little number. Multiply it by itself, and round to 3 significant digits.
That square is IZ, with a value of 862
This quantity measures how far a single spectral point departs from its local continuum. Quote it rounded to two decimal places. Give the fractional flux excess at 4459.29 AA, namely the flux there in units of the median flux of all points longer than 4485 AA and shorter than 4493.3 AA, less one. -0.14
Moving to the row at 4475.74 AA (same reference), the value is -0.03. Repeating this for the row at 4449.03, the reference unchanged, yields -0.07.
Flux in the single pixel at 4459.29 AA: 25.78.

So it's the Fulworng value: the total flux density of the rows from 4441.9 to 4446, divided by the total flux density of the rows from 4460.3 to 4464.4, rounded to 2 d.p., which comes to 1.04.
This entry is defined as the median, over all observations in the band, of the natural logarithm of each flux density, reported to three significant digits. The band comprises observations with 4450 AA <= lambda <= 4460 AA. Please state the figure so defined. 3.27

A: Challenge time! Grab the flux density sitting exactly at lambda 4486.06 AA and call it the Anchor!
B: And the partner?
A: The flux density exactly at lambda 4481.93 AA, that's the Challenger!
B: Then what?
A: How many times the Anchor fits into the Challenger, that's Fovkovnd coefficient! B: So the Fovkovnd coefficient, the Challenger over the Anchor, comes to 0.89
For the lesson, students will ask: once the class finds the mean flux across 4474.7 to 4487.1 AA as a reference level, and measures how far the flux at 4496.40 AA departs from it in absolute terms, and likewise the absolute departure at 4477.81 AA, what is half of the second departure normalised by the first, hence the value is 0.7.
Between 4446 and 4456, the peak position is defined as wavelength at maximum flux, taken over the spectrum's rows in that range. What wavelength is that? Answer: 4449.03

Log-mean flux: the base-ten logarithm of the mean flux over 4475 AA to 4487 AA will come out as 1.46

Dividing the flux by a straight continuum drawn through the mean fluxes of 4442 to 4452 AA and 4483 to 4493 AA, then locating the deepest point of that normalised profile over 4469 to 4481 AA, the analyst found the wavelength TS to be 4469.57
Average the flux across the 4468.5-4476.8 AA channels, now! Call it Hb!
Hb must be 28.7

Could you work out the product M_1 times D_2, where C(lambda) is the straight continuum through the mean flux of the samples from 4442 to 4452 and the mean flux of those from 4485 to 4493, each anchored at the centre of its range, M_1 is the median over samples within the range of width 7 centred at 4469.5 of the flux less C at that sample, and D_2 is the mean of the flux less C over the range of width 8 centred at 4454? 3.2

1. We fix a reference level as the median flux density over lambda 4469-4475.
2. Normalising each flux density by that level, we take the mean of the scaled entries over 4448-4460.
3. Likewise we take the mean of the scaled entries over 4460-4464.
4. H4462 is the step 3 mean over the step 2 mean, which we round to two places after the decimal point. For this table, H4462 0.99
